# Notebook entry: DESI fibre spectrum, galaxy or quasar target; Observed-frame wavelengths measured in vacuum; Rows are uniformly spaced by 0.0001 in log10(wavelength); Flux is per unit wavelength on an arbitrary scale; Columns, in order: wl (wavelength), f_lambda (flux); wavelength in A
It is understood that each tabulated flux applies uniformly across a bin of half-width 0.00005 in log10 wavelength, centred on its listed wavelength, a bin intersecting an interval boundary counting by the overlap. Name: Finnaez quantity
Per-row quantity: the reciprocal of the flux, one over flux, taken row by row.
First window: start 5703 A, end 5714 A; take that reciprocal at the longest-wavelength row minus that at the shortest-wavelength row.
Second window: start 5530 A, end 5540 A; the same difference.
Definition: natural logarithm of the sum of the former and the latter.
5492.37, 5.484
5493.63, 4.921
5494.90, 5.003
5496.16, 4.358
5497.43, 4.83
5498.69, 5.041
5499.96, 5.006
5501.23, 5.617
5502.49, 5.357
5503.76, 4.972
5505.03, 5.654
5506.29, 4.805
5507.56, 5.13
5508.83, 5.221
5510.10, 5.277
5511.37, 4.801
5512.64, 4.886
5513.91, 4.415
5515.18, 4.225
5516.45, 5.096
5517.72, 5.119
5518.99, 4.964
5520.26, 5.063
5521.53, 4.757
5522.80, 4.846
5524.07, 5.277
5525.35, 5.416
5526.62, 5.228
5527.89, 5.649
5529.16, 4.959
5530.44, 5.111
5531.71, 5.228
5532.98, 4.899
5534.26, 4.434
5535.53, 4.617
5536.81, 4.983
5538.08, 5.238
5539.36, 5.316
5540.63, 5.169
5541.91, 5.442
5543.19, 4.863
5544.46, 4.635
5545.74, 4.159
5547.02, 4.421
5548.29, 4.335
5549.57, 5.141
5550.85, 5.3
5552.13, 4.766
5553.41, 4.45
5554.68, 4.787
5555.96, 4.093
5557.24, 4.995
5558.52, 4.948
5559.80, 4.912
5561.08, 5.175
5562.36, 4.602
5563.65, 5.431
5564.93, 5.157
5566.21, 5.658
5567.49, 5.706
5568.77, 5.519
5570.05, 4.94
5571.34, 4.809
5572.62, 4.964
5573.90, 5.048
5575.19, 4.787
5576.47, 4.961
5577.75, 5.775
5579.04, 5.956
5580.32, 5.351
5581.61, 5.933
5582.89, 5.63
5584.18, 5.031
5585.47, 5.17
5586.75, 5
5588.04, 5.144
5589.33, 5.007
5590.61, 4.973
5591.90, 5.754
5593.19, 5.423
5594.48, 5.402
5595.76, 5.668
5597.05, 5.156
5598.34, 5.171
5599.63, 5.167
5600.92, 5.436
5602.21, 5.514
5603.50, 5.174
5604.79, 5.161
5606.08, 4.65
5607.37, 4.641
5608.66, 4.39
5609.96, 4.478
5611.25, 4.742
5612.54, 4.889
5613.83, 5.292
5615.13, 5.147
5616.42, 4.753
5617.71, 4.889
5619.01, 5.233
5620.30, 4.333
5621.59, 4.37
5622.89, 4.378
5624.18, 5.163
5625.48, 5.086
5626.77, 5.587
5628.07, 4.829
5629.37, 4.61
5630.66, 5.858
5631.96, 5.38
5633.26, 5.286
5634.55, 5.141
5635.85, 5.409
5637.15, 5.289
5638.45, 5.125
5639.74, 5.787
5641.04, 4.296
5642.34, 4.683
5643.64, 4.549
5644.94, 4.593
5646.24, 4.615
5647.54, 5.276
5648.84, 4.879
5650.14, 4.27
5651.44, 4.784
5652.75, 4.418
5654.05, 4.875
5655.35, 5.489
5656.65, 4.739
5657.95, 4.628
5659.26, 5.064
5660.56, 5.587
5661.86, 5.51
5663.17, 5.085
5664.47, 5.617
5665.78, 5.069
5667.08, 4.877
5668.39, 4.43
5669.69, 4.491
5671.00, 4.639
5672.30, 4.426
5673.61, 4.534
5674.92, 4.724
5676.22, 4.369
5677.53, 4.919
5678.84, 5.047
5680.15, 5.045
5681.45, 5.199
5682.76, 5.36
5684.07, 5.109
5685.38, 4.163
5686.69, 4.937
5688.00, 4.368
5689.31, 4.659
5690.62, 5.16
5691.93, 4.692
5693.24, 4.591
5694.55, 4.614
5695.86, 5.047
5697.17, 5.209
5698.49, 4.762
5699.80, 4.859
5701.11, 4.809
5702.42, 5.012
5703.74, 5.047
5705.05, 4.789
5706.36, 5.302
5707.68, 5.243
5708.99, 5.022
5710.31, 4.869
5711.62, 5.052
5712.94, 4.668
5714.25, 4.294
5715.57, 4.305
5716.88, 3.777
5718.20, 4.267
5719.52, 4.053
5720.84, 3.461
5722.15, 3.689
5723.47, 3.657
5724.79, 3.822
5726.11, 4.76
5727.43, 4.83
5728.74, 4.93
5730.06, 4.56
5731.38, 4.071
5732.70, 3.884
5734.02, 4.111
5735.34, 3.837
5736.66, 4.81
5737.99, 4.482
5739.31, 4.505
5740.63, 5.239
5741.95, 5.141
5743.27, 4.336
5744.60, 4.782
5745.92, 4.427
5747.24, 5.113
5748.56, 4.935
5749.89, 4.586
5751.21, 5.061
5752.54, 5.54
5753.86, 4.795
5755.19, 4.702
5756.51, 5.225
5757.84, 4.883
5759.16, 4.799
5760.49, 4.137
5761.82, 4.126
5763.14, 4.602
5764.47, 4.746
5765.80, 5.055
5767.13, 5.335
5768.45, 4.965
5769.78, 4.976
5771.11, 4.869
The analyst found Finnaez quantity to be -4.8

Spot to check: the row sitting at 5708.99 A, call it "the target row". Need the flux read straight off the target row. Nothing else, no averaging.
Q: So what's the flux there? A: 5.022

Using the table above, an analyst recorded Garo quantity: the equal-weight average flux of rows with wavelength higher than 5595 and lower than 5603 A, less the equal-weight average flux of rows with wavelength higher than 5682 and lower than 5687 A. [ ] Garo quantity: 0.46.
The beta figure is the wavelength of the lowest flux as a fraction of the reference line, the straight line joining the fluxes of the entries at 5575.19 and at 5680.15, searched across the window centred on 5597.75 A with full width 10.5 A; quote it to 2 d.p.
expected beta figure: 5597.05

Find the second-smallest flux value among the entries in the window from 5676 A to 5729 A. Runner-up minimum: 3.657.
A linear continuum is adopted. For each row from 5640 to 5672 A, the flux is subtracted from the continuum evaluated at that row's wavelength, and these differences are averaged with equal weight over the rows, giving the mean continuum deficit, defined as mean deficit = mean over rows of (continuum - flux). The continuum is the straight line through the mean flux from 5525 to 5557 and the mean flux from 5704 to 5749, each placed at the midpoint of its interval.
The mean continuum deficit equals -0.20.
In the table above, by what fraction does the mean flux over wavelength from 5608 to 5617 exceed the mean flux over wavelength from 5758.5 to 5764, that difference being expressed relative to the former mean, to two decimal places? 0.08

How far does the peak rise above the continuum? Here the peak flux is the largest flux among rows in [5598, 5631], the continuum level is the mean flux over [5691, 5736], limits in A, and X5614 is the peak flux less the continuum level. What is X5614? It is 1.3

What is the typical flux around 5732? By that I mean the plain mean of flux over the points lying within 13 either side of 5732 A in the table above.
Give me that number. 4.35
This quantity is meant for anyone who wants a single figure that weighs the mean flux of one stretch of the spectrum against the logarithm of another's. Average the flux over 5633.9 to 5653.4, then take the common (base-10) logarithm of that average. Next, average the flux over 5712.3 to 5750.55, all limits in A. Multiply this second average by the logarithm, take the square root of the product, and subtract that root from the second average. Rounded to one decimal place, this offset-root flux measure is 2.7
